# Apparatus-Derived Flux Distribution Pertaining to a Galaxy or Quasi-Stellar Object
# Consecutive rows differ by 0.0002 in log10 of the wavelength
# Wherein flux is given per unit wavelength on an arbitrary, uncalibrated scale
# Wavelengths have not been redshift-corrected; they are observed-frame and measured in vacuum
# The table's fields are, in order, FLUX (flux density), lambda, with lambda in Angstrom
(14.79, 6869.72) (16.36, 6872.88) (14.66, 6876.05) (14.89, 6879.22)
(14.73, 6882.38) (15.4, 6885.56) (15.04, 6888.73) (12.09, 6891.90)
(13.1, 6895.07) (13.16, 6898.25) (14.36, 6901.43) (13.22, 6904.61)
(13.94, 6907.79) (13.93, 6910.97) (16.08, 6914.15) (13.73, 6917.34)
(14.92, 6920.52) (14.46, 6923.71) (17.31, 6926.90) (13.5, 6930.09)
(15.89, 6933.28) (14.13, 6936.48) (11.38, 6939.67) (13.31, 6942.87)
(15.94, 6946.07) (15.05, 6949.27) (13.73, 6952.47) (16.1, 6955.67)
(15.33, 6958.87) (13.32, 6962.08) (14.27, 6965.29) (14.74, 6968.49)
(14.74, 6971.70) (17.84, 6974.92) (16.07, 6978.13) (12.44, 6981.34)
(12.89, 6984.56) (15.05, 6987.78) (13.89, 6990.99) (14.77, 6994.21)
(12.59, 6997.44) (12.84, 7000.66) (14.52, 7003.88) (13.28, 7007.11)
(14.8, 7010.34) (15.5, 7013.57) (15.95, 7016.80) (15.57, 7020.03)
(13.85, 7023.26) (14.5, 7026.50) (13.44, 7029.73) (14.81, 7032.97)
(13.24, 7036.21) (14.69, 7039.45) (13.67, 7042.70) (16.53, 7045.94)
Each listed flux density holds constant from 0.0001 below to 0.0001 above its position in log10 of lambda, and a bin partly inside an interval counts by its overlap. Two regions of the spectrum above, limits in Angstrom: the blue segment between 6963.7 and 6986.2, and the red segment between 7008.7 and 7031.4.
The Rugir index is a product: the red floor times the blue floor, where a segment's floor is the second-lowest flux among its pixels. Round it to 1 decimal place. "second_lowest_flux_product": 178.5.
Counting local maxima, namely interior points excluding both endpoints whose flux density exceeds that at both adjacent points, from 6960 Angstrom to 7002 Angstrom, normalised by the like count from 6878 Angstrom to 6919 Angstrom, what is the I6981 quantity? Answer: 0.75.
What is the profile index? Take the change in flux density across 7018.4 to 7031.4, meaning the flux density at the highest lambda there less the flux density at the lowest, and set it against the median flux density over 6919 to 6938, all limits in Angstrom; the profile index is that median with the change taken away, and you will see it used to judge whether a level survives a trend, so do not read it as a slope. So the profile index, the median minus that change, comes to 16.8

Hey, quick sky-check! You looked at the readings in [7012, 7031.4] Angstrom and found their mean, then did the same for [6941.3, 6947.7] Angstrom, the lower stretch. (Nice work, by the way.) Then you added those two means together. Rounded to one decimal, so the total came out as 29.4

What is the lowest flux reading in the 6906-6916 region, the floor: 13.93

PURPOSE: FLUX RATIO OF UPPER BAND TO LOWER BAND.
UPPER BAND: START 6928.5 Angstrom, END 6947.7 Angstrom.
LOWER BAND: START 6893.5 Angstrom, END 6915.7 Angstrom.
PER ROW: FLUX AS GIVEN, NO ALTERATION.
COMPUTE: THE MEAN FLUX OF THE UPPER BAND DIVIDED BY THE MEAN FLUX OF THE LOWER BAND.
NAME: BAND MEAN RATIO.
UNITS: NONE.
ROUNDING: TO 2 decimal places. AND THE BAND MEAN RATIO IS 1.00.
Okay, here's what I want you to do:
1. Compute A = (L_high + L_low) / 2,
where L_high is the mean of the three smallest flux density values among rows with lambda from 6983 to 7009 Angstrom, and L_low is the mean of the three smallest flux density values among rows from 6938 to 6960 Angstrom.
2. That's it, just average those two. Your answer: 12.8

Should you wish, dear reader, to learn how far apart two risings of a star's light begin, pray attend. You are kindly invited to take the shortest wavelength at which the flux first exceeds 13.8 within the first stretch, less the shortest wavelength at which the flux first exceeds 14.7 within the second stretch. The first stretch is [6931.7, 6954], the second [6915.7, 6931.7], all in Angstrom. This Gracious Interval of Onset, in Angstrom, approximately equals 12.8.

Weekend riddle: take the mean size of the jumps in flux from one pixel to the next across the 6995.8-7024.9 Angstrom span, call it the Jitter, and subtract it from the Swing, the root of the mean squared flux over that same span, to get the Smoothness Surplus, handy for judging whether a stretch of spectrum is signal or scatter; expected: 13.4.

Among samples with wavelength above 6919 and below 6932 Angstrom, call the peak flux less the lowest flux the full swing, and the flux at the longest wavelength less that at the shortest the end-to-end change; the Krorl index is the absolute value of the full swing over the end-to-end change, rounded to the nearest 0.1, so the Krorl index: 2.7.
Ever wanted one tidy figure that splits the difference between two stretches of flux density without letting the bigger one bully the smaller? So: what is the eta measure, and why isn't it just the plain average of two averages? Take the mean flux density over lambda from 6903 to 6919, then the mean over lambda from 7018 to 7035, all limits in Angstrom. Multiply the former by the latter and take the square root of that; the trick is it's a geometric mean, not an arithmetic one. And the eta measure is 14.3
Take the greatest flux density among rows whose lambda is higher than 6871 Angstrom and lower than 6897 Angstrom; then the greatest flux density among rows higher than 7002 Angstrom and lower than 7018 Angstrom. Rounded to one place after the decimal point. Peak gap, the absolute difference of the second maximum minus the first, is 0.4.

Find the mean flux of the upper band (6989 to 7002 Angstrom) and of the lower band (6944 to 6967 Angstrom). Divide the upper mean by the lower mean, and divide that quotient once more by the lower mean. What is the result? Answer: 0.062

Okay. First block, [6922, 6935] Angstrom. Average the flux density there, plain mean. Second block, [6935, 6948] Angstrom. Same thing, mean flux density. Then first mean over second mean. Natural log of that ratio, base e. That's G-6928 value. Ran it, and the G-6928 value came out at 0.11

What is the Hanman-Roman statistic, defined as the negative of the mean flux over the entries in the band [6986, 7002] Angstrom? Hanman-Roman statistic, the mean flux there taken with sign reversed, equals -13.8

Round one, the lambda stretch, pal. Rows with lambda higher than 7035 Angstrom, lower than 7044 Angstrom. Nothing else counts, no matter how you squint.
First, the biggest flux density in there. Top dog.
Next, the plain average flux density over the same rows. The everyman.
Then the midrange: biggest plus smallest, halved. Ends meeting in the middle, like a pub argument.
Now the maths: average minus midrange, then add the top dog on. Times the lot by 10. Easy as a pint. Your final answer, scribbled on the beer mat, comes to 146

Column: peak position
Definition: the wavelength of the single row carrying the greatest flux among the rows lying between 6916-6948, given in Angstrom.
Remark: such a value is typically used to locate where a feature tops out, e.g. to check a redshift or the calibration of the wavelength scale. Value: 6926.90 Angstrom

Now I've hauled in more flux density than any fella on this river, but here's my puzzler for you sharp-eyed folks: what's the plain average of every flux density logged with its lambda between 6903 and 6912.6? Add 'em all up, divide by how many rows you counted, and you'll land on 13.7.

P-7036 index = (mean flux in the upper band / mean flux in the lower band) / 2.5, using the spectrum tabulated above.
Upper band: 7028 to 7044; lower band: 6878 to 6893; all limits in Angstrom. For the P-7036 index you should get 0.39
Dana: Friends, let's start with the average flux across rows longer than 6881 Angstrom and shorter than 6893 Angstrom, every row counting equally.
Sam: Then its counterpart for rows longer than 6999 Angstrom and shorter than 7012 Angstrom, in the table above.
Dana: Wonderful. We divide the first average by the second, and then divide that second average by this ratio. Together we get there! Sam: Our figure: 13.4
